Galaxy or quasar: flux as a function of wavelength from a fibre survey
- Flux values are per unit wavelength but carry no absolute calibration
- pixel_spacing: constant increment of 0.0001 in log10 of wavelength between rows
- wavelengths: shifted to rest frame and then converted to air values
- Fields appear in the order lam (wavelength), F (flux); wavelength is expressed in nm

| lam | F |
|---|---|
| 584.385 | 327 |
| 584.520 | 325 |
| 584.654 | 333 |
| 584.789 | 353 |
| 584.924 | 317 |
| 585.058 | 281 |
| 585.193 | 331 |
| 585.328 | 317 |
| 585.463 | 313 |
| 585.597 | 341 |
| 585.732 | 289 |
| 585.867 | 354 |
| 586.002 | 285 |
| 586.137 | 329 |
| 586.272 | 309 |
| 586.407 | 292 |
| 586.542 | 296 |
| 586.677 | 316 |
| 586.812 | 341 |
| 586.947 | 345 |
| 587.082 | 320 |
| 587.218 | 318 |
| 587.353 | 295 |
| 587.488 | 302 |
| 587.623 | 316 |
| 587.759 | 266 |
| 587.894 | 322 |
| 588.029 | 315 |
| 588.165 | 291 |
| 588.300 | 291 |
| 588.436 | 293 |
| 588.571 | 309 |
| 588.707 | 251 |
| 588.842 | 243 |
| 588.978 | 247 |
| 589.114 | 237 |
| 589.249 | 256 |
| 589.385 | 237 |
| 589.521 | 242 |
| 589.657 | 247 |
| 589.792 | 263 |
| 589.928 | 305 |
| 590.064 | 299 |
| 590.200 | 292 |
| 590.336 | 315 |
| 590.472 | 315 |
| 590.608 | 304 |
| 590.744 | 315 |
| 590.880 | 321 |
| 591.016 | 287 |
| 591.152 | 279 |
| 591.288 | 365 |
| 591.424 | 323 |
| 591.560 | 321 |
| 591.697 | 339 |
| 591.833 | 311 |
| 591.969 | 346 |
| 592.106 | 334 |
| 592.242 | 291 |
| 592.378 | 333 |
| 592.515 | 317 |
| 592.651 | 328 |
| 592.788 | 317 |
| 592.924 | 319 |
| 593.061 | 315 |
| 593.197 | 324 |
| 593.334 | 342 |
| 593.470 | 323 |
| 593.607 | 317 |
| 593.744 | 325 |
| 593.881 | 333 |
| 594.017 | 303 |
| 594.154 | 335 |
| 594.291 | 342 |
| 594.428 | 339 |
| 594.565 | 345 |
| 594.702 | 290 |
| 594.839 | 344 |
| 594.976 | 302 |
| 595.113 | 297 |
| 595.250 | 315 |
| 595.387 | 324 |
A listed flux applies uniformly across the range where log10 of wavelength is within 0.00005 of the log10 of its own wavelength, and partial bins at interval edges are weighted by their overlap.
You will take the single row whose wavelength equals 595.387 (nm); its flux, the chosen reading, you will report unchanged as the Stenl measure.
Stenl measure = 324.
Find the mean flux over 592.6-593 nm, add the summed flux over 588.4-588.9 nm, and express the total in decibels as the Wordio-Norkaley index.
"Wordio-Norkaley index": 31.5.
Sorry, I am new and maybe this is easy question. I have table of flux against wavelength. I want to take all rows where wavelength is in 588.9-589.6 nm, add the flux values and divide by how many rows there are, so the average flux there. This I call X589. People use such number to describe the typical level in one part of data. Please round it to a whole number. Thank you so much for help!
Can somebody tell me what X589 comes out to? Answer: 244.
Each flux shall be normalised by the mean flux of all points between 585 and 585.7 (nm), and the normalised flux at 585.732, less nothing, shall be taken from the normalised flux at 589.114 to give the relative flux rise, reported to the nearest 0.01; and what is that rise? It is -0.16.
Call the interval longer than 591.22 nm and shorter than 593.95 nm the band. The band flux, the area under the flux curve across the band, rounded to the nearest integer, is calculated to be 890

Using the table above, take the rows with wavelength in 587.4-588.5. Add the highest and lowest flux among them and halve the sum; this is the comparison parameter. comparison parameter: 294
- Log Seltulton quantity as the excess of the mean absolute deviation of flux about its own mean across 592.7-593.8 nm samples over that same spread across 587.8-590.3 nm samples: -22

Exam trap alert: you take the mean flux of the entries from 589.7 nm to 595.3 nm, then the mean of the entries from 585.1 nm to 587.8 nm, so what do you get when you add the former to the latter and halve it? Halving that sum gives 316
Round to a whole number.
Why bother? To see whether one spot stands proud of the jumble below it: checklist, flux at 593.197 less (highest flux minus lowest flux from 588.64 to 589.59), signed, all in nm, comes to 305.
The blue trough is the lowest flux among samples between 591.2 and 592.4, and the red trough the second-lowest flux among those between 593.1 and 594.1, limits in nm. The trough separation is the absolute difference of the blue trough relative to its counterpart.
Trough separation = 26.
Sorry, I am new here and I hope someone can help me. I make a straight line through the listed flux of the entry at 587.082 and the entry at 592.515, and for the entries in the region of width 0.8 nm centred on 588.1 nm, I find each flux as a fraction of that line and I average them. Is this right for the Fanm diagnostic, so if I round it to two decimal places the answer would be 0.93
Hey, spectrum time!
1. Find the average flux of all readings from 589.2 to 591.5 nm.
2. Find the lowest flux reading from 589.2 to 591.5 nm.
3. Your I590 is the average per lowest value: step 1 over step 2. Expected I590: 1.23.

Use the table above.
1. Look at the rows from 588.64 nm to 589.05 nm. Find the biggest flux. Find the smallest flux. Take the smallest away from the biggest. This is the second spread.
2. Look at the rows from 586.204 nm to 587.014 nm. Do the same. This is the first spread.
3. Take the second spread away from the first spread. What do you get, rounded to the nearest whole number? 45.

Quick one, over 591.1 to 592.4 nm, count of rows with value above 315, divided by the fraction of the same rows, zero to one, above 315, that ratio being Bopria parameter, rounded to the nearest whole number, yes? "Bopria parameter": 10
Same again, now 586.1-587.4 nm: 10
